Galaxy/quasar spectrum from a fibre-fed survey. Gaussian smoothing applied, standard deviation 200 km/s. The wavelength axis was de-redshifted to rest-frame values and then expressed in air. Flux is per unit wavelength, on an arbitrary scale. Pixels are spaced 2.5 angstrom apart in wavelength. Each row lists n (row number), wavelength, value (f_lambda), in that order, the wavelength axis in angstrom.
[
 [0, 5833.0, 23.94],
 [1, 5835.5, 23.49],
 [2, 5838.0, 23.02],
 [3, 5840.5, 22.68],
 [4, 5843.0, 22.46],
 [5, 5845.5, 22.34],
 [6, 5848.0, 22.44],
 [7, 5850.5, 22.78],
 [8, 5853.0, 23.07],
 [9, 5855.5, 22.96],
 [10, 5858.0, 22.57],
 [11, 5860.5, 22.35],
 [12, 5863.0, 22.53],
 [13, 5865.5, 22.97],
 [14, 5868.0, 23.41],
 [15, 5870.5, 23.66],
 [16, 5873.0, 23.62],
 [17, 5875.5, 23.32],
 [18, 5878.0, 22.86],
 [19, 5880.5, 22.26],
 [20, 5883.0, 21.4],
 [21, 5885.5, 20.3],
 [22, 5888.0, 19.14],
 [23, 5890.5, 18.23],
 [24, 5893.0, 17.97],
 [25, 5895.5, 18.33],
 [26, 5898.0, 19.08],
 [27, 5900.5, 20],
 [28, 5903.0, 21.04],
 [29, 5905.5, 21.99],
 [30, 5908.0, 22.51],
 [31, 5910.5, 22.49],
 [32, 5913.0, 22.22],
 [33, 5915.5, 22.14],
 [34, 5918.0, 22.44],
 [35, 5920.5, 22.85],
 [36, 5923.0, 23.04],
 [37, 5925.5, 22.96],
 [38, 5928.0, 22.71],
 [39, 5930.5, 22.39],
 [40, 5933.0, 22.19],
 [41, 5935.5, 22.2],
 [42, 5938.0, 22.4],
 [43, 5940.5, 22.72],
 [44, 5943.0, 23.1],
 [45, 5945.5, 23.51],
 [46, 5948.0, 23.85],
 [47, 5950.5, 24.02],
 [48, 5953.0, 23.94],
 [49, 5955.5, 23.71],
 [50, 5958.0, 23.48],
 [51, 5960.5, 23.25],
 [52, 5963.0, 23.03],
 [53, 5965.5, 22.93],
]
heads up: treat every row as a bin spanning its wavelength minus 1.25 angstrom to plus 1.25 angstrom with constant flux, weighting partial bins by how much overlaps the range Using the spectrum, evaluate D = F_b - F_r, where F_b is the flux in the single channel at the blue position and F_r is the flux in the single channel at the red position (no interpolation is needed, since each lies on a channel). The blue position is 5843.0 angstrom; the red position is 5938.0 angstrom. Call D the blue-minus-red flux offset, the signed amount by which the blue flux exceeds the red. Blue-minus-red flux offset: 0.1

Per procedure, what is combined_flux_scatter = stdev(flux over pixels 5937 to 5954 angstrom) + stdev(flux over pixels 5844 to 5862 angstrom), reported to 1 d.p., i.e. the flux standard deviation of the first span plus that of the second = 0.9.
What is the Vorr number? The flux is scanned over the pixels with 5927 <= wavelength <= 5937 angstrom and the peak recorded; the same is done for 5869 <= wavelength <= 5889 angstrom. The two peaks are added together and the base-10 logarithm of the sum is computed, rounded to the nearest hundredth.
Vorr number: 1.67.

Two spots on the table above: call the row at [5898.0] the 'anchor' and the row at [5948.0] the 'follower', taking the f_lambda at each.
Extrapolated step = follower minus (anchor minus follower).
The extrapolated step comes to 29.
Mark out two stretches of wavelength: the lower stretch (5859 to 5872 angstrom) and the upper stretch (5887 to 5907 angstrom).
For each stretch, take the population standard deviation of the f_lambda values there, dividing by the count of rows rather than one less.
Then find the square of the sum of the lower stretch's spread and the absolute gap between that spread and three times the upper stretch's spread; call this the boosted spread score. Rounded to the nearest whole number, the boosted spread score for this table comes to 16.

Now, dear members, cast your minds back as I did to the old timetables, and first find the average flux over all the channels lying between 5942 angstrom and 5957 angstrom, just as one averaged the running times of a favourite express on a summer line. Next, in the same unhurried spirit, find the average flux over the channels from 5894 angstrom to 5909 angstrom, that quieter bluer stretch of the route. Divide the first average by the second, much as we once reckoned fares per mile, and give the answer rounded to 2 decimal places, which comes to 1.16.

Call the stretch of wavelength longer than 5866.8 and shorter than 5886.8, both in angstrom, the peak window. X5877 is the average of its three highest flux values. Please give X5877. 23.6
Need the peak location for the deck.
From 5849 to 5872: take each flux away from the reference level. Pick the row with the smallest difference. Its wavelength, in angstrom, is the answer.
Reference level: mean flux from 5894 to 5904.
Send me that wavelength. 5870.5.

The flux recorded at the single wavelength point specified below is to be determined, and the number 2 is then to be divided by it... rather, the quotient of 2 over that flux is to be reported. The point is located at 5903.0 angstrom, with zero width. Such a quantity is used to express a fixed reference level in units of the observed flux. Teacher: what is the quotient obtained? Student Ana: 0.095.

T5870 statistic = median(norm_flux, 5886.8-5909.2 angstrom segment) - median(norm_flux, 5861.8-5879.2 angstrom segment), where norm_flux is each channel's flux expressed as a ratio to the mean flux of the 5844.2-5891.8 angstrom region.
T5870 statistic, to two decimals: -0.19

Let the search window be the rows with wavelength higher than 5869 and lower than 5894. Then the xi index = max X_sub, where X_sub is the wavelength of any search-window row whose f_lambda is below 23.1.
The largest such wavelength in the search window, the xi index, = 5893.0 angstrom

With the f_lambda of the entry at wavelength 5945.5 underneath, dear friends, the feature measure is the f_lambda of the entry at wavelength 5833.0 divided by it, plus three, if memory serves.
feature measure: 4.02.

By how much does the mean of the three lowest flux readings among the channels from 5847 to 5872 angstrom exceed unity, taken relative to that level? 21.4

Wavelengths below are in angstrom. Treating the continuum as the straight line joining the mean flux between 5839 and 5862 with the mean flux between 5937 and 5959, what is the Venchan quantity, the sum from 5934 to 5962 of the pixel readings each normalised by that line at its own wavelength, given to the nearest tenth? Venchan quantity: 10.9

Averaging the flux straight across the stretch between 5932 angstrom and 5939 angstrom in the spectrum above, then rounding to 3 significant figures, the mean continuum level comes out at 22.3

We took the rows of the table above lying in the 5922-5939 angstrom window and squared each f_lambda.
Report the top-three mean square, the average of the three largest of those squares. 525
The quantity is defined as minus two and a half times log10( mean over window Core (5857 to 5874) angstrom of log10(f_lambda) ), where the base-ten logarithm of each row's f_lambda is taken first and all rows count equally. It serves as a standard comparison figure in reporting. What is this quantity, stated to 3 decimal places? -0.335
